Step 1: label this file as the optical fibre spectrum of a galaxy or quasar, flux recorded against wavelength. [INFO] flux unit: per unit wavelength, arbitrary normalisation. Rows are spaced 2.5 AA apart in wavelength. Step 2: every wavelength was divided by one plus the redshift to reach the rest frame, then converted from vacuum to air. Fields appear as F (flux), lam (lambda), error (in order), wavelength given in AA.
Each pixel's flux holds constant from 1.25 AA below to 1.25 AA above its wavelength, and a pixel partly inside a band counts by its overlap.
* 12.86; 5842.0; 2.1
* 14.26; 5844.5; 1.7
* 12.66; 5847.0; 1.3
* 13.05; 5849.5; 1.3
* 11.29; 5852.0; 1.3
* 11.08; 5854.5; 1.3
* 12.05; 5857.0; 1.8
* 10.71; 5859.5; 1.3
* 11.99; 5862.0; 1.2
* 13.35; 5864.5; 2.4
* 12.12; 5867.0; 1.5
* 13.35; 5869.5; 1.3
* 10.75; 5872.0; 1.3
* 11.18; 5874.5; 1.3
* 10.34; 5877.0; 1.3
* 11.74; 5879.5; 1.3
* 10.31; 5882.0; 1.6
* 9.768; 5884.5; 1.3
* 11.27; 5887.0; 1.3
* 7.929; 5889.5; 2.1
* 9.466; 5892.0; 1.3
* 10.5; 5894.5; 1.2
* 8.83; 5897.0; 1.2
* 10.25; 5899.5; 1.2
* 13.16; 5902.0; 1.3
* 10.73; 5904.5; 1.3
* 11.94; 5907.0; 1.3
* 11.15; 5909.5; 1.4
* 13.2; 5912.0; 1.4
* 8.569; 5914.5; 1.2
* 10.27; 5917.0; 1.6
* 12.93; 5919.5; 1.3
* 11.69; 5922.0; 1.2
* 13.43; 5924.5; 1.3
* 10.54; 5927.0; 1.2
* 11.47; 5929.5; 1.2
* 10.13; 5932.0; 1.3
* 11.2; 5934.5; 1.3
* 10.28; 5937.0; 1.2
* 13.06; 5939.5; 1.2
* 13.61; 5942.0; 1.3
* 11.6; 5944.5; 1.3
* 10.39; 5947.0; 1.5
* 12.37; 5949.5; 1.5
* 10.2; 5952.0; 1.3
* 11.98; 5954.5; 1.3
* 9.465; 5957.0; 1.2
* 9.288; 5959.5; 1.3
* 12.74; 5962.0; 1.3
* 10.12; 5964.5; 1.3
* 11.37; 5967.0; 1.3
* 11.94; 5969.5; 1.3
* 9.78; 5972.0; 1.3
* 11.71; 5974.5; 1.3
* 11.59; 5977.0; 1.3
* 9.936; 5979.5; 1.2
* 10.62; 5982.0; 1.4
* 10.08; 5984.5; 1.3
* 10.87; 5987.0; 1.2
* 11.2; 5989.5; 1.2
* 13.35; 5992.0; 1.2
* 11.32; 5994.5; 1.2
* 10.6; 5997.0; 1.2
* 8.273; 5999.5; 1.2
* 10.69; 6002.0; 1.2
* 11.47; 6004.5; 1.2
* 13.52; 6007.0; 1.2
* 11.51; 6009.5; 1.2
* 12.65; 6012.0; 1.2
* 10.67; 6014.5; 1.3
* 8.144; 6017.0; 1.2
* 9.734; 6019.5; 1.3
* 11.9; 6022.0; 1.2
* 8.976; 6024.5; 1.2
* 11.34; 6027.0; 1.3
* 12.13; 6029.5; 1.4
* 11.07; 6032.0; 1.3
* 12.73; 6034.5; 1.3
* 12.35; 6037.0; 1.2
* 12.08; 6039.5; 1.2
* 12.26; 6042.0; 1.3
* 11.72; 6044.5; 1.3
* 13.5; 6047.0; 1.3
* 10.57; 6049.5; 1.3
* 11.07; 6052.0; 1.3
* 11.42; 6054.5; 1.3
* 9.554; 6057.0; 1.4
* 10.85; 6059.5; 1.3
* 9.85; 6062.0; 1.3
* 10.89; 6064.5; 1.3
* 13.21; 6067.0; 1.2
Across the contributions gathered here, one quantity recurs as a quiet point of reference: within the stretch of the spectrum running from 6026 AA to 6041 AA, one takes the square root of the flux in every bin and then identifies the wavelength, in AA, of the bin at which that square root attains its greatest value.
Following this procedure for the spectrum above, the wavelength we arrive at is 6034.5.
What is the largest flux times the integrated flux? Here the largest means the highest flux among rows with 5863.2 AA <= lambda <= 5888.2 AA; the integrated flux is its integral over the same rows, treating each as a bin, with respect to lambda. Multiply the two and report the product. 3811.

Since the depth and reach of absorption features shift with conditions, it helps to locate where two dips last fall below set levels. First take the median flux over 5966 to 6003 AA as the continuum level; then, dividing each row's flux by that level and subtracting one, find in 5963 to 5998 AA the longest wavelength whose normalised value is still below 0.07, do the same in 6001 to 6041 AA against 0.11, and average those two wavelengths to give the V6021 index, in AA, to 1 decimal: 6014.5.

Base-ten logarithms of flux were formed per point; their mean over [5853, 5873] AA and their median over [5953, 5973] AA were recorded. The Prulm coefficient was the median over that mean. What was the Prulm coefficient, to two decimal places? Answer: 0.96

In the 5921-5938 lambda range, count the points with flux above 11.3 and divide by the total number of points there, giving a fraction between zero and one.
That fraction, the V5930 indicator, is 0.43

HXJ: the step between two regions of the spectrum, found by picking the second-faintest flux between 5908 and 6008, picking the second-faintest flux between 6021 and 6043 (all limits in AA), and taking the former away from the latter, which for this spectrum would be 2.5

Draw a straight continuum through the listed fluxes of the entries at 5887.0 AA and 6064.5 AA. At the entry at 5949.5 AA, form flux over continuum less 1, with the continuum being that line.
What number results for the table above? 0.11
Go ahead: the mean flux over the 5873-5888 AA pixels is 10.8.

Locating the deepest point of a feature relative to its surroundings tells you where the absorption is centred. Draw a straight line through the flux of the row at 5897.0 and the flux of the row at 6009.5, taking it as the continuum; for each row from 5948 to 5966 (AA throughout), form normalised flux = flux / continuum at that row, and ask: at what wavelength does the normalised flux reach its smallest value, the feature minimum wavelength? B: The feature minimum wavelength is 5959.5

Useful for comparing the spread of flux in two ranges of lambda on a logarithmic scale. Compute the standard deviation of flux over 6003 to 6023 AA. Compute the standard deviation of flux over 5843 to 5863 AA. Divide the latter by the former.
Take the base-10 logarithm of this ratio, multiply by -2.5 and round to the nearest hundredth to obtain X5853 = 0.40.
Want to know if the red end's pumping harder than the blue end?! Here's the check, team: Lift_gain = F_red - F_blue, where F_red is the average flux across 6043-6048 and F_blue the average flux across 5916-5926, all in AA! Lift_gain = 0.5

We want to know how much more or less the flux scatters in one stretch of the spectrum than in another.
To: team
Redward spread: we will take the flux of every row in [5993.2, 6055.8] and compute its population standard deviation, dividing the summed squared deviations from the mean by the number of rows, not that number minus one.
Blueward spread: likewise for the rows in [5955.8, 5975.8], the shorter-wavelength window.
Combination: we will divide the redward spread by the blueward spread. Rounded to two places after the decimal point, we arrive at 1.12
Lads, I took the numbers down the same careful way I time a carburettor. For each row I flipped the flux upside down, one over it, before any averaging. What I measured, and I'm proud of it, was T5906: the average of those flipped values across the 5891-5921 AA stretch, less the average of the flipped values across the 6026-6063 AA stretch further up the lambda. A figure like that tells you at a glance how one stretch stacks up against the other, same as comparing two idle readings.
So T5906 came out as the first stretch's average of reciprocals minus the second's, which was 0.006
